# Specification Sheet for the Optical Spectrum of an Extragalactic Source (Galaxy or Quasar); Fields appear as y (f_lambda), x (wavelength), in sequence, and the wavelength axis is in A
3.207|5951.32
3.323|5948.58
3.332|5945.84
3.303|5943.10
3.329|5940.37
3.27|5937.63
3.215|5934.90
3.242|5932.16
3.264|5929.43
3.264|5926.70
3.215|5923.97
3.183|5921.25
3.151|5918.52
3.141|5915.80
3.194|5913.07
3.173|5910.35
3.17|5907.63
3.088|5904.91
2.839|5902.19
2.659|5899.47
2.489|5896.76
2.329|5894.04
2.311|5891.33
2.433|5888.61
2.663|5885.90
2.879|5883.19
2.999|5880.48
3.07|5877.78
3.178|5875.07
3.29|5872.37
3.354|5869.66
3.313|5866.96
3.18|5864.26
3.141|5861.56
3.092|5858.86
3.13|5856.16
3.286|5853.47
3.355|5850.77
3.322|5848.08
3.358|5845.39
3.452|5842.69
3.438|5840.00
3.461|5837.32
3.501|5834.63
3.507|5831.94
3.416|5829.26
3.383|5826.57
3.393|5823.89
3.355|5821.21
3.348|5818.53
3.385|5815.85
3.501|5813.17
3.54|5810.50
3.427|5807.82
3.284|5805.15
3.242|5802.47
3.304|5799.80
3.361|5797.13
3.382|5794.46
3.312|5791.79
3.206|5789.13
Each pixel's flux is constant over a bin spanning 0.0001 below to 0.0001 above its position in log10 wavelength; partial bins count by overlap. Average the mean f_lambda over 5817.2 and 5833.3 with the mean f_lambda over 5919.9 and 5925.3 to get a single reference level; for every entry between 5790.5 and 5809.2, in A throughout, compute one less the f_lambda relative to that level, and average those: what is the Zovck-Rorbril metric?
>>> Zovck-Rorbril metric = -0.01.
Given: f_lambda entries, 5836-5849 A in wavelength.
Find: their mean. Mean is 3.41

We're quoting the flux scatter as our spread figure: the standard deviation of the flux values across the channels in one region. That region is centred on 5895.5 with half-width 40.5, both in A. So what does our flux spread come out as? 0.30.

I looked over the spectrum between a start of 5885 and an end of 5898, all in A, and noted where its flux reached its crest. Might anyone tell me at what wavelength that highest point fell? 5885.90 A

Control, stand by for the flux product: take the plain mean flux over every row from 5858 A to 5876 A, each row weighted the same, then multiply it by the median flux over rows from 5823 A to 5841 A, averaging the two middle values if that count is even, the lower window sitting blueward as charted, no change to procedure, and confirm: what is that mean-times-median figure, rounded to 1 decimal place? 11.1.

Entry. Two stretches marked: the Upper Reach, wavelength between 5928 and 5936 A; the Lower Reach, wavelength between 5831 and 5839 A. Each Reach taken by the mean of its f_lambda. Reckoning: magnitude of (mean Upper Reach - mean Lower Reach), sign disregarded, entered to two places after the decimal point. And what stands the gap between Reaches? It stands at 0.25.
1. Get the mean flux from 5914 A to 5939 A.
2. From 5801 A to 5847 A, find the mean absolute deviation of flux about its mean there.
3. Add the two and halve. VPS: 1.64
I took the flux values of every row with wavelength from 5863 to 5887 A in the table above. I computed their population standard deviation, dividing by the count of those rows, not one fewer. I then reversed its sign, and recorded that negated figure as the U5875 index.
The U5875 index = -0.21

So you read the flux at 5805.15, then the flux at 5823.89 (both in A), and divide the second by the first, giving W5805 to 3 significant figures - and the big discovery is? 1.03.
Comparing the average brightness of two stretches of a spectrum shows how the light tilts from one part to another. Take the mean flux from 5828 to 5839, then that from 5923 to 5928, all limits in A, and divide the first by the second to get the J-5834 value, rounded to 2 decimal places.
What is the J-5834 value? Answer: 1.07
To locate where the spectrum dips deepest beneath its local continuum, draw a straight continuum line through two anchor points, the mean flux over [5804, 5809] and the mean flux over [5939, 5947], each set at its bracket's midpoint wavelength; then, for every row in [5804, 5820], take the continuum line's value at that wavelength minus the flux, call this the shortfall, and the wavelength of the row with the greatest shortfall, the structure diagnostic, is 5805.15 A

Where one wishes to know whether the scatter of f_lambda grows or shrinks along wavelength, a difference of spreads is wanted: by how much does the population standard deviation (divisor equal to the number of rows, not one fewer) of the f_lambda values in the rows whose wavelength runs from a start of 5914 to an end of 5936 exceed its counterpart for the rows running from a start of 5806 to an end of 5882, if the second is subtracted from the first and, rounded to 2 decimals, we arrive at -0.10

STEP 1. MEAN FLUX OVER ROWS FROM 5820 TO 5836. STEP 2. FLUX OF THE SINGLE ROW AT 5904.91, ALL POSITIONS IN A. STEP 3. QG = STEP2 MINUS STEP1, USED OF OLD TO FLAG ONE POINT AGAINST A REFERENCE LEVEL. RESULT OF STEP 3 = -0.34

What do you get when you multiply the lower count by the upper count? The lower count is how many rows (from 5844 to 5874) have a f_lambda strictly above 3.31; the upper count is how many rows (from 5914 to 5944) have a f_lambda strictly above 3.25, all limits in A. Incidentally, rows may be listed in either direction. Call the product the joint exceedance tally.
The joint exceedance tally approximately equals 25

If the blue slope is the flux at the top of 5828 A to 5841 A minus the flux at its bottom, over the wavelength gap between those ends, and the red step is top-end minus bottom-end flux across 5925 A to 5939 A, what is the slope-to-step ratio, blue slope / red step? 0.34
